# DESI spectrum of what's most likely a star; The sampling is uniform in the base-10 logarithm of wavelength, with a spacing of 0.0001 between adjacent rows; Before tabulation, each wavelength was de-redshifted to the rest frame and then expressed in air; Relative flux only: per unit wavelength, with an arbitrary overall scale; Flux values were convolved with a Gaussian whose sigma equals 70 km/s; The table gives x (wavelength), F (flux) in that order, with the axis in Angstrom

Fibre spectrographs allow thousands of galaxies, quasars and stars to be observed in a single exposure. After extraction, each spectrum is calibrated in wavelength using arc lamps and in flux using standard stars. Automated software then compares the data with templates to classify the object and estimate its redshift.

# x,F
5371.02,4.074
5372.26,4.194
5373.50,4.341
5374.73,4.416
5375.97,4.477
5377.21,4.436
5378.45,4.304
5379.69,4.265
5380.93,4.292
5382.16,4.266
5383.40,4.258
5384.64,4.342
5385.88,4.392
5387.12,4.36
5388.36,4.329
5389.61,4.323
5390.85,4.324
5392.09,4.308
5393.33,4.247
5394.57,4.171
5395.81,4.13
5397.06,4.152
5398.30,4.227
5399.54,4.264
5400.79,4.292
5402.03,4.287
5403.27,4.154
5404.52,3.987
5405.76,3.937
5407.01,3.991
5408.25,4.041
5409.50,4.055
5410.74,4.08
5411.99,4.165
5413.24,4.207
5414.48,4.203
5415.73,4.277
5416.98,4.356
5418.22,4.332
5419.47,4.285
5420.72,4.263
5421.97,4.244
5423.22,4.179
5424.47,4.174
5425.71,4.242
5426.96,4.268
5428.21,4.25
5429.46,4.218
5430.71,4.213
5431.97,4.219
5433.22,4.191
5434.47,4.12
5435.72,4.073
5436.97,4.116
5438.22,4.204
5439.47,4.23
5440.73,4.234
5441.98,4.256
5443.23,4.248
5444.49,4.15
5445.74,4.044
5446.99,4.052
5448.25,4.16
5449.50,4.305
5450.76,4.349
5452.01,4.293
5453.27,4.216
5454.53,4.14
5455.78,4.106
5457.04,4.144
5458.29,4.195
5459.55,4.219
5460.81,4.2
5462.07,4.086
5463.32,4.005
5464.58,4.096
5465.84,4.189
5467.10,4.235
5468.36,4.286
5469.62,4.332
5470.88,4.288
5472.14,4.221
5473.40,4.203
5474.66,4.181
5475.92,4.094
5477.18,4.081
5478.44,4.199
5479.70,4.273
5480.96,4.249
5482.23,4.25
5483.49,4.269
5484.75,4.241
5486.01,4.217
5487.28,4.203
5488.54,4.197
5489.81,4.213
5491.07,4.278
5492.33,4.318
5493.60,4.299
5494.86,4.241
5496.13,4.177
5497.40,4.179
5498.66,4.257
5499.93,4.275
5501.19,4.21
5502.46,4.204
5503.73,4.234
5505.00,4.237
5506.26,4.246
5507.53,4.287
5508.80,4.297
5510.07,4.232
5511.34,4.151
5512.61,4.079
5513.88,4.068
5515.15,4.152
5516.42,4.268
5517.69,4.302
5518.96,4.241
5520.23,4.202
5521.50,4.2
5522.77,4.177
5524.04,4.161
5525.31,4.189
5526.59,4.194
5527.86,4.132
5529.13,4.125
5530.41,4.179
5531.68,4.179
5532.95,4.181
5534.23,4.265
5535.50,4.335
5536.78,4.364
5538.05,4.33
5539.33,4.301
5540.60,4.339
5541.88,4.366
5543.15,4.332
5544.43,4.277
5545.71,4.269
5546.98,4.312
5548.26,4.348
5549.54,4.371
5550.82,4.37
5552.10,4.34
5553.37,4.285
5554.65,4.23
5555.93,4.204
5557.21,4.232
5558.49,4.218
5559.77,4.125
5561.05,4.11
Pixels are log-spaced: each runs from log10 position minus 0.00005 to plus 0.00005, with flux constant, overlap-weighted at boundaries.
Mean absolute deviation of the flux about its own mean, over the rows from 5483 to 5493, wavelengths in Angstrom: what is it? 0.035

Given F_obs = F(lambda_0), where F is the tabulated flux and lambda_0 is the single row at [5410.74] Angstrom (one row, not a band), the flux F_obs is 4.08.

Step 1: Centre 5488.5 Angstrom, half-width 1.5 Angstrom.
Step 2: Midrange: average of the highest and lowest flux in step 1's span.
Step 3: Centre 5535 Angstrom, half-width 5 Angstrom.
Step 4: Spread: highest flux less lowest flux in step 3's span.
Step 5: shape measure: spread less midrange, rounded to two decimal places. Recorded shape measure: -4.02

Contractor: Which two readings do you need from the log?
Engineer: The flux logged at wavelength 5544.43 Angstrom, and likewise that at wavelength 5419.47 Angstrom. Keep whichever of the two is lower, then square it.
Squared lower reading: 18.3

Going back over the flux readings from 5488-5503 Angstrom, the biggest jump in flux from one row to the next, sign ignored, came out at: 0.078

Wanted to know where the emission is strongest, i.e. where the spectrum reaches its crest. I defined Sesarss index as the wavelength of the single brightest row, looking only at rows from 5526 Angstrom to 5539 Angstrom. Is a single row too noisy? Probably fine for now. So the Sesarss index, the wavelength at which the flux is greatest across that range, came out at 5536.78 Angstrom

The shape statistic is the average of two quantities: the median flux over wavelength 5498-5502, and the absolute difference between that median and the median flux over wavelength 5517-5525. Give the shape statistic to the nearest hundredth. 2.16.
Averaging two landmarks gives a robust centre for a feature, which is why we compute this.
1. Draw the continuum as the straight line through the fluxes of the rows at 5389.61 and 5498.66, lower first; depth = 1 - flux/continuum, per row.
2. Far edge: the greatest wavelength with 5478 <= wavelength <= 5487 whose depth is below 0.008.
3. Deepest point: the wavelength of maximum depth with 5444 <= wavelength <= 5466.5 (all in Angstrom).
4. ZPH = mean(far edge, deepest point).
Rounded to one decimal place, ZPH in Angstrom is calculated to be 5474.0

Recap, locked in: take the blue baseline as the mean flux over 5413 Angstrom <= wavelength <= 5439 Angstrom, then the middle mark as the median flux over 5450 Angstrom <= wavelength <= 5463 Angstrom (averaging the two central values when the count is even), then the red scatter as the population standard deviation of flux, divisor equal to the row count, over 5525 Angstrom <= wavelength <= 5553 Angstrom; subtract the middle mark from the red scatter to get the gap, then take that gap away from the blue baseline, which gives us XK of 8.34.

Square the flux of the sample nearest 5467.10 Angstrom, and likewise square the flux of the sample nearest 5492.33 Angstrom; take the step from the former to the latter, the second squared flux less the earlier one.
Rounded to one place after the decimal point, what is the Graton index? 0.7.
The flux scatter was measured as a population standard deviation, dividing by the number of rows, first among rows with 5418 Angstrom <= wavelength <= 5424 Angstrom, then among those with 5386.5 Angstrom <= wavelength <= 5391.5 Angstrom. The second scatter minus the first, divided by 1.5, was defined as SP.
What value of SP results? -0.02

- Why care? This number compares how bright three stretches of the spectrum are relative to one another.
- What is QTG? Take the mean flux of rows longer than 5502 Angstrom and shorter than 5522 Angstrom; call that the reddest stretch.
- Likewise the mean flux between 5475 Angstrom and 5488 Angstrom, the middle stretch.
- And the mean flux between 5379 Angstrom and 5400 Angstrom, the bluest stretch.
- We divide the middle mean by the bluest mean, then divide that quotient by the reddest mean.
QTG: 0.2337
